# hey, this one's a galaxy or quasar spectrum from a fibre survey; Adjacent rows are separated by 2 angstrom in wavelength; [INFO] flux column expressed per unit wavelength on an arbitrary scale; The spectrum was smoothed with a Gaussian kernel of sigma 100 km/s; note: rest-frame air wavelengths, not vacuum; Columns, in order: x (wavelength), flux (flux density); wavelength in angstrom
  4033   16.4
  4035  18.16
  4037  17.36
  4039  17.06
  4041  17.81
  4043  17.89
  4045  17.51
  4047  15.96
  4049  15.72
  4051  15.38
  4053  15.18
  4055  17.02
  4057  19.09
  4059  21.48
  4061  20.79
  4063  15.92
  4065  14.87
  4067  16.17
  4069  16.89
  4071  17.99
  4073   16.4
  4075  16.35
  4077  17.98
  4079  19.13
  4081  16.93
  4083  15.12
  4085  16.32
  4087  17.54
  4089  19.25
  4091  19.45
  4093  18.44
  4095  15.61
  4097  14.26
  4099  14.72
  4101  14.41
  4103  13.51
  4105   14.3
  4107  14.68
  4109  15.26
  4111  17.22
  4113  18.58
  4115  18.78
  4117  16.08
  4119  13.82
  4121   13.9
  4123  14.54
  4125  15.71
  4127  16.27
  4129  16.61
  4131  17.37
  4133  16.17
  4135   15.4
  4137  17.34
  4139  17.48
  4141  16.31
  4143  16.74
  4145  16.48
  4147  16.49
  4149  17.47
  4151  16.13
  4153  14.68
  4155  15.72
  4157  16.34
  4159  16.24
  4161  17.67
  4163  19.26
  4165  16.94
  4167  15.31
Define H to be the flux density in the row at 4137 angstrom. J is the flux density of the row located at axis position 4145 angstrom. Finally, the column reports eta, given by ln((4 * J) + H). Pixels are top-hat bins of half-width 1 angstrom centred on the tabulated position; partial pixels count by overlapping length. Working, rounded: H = 17.34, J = 16.48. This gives 4.42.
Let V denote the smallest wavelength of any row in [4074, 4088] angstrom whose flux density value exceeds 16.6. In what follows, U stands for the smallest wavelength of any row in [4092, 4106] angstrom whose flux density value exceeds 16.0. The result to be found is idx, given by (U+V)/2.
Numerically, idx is 4085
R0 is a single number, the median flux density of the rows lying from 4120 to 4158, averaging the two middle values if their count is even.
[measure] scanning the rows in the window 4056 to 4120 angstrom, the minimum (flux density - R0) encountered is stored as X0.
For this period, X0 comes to -2.8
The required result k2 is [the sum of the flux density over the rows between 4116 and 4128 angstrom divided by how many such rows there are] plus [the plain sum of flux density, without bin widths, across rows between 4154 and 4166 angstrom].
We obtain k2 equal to 117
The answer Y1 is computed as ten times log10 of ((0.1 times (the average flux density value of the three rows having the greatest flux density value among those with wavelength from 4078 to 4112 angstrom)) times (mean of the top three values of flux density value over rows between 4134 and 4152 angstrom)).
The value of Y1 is 15.3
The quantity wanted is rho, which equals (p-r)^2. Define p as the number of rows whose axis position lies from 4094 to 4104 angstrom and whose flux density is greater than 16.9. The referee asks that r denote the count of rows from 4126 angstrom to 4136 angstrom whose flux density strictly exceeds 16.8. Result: 1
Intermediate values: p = 0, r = 1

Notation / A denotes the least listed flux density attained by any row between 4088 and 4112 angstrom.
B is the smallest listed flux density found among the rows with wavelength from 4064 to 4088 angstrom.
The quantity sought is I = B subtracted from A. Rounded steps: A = 13.51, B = 14.87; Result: -1.4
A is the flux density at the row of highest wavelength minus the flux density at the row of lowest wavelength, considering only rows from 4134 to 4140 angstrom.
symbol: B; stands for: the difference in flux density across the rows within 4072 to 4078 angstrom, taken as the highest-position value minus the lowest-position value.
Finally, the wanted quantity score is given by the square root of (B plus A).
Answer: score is 1.9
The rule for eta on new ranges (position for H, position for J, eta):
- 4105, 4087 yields 4.44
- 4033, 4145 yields 4.41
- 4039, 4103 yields 4.26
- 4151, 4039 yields 4.44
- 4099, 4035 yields 4.47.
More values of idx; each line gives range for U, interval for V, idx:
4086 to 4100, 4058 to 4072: 4073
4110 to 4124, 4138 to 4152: 4125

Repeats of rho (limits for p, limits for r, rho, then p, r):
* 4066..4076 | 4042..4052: 1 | 1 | 2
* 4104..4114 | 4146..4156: 1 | 2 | 1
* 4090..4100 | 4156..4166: 1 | 2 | 3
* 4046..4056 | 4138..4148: 0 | 1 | 1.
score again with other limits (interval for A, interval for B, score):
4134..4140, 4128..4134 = 1.3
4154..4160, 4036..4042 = 1.0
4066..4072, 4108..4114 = 2.3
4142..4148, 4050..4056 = 1.2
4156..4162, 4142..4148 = 1.0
